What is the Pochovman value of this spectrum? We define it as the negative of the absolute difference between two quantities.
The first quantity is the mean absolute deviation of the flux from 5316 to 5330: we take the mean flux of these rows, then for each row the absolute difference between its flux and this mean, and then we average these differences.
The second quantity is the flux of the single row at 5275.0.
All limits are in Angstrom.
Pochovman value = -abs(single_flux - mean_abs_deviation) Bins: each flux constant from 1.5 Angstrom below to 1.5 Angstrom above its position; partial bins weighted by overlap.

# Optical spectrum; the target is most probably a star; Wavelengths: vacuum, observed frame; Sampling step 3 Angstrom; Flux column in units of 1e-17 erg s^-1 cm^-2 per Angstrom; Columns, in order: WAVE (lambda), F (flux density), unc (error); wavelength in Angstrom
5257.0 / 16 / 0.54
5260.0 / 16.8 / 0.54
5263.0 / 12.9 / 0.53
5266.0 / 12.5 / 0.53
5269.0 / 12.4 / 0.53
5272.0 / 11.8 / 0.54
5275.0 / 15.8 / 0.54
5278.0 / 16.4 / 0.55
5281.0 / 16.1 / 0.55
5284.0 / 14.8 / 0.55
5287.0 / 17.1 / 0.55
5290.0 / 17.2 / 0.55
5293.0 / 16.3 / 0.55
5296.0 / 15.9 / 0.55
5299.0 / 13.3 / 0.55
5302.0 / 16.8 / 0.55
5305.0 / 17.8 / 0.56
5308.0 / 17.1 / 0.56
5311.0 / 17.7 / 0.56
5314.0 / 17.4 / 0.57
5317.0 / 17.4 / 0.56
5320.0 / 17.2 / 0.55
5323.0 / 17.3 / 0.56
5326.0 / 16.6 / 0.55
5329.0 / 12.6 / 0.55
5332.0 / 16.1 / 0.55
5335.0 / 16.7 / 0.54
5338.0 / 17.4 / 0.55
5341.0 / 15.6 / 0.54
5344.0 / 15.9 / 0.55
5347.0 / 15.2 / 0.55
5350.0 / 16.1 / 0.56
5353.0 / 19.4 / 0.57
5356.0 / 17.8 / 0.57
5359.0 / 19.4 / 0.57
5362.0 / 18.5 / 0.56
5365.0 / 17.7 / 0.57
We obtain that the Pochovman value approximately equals -14.4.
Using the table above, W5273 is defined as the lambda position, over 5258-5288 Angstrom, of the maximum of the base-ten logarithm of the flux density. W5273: 5287.0 Angstrom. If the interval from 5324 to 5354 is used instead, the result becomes 5353.0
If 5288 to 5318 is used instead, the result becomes 5305.0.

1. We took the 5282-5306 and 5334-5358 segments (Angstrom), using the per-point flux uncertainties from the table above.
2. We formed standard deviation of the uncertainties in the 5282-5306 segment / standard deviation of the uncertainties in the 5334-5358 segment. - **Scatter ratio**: 0.30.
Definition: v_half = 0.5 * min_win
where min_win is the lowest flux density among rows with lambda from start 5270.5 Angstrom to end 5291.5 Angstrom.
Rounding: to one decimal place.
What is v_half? 5.9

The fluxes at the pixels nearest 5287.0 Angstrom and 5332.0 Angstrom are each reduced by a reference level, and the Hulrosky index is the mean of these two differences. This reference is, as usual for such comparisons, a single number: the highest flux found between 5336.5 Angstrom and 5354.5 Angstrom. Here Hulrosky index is -2.8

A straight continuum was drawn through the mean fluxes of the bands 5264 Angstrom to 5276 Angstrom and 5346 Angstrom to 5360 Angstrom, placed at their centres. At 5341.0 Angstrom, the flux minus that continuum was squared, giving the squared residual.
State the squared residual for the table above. 1.8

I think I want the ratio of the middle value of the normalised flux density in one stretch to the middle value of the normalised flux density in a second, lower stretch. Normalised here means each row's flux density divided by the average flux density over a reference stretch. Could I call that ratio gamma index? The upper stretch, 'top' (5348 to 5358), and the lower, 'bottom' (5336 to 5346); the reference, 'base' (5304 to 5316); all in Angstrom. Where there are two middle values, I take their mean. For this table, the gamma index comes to 1.12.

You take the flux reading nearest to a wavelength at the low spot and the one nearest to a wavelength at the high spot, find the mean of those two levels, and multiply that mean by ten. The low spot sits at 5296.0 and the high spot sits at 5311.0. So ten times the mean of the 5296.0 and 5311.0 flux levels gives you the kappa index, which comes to 168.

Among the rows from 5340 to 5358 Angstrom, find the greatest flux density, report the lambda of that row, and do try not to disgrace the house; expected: 5353.0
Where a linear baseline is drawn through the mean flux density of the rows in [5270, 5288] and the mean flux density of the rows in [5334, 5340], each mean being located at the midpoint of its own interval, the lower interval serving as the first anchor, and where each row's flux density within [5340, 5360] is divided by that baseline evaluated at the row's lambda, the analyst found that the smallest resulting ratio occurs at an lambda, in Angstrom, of 5347.0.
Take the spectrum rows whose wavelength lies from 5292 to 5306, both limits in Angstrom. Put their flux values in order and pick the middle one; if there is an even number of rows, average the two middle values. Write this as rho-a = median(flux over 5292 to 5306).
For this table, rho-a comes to 16.3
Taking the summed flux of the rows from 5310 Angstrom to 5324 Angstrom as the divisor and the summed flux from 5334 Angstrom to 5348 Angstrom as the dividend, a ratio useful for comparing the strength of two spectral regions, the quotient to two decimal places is 0.93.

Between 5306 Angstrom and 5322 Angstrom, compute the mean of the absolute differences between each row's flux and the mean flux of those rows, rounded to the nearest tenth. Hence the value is 0.2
